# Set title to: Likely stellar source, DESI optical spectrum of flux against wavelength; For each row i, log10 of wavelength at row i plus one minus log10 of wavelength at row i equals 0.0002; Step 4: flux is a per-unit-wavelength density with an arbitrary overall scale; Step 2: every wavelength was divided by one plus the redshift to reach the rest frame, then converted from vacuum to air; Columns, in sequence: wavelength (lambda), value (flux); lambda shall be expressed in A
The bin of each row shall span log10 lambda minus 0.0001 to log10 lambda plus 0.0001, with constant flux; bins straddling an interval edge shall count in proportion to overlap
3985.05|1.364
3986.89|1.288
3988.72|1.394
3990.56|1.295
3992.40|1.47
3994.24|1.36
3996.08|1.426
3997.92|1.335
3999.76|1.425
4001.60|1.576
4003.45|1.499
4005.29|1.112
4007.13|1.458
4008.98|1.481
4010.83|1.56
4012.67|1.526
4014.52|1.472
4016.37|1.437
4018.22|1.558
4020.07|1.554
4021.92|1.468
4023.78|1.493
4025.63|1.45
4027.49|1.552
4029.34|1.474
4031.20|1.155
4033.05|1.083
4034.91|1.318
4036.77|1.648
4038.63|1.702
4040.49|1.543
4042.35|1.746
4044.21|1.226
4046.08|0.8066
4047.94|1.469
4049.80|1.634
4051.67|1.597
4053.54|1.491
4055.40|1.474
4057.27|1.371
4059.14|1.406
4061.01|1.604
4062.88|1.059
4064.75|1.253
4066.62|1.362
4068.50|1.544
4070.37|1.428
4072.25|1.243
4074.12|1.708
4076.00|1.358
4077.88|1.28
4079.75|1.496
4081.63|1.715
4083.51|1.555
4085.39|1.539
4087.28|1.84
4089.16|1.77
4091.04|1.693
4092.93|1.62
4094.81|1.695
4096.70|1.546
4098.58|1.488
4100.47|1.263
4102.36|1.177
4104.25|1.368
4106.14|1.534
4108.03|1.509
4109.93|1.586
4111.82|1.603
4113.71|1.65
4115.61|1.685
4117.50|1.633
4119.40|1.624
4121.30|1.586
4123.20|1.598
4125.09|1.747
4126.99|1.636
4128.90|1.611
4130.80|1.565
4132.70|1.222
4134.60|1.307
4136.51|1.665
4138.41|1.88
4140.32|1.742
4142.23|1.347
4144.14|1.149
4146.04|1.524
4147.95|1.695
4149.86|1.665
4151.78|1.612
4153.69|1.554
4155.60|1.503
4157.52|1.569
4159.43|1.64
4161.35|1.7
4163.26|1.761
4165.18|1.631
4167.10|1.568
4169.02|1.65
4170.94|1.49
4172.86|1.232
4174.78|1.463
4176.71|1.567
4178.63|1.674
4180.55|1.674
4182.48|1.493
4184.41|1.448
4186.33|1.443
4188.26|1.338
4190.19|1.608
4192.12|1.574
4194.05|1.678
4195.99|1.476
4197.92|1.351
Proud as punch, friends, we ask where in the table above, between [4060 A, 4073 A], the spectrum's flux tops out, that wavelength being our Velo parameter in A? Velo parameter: 4061.01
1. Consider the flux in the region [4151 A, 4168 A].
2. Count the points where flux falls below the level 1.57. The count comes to 4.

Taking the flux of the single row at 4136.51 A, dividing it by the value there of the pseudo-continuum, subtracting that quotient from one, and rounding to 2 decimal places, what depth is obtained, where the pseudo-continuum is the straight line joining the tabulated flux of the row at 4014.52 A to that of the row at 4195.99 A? -0.13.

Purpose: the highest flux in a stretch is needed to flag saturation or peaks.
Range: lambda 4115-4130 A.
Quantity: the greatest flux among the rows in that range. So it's 1.747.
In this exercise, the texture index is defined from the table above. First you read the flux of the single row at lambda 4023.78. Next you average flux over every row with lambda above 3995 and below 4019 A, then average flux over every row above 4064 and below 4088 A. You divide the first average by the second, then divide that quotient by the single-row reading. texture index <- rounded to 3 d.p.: 0.654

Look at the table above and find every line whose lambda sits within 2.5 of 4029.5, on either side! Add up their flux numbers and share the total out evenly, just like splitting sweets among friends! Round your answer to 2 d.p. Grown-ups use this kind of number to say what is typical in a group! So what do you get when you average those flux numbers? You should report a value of 1.39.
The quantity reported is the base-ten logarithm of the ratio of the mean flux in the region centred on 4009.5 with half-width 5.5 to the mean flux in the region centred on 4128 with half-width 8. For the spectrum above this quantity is -0.03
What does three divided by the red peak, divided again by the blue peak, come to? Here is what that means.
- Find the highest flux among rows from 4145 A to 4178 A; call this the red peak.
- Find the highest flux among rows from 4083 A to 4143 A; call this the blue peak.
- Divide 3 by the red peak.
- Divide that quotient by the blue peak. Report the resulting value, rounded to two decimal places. 0.91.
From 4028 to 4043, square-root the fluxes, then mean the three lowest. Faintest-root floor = 1.09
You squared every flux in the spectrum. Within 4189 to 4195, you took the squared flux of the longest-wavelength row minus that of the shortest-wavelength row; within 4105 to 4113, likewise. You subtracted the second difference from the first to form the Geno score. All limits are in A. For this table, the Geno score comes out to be 0.0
